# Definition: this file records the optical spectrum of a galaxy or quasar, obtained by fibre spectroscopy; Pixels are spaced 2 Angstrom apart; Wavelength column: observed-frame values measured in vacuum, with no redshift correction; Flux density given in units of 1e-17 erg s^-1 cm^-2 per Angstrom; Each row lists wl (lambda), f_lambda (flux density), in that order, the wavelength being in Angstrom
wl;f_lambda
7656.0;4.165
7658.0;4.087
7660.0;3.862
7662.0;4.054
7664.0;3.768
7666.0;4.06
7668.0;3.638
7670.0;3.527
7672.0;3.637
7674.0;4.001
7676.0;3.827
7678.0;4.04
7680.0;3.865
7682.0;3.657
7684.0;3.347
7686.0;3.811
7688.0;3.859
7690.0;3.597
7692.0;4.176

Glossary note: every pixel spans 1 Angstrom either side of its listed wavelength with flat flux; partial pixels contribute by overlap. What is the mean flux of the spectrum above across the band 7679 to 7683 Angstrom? 3.76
